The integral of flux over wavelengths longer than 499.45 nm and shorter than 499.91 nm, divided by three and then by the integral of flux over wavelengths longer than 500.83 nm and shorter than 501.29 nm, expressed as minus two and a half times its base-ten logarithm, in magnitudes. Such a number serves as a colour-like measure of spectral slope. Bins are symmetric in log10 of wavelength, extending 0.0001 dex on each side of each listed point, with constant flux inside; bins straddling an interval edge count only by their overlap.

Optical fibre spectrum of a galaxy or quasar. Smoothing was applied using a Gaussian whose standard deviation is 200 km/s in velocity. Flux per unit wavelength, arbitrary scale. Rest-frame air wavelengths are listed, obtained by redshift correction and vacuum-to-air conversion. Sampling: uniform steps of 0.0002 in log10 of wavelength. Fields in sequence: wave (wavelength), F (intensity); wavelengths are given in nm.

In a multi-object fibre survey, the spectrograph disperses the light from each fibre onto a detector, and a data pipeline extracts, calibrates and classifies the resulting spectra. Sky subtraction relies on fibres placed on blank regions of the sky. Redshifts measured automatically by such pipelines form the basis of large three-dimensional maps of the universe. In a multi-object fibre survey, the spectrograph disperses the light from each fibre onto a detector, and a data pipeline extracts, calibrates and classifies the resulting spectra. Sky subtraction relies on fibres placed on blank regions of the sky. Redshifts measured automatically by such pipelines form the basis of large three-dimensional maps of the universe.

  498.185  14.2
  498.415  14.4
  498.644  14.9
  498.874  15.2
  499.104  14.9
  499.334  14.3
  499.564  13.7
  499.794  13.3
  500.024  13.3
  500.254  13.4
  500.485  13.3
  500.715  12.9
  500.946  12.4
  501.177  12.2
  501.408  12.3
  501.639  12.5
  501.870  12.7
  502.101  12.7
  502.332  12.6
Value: 1.09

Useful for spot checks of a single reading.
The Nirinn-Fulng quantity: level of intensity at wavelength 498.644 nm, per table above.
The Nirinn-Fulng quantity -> 14.9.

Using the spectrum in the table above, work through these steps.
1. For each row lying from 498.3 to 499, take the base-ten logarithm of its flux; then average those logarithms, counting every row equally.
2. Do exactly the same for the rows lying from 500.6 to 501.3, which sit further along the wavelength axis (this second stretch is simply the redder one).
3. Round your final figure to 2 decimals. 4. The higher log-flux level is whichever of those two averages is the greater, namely 1.17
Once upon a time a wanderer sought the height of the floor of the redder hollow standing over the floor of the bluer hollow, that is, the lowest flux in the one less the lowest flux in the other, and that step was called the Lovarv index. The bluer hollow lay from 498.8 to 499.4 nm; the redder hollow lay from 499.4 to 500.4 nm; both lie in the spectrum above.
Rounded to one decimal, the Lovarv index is -1.0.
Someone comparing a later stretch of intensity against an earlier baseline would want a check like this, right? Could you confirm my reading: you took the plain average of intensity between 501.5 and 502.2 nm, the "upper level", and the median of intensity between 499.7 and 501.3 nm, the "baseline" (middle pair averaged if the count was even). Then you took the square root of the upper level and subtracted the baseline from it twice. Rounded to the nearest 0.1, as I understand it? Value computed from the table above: -23.0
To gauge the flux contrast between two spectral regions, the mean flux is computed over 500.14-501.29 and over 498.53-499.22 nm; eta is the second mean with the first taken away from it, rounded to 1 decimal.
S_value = 2.2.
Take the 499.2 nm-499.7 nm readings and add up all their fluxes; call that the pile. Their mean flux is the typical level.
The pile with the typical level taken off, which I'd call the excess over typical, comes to 14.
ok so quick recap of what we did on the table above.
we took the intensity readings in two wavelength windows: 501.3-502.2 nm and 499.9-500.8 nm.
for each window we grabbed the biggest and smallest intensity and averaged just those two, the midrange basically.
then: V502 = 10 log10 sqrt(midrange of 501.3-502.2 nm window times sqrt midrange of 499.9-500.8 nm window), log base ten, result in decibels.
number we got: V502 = 8.28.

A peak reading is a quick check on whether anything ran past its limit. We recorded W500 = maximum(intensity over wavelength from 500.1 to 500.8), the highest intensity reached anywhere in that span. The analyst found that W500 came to 13.4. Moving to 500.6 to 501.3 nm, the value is 12.9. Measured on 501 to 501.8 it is 12.5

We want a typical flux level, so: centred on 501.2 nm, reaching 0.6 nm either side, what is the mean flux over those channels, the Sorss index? 12.5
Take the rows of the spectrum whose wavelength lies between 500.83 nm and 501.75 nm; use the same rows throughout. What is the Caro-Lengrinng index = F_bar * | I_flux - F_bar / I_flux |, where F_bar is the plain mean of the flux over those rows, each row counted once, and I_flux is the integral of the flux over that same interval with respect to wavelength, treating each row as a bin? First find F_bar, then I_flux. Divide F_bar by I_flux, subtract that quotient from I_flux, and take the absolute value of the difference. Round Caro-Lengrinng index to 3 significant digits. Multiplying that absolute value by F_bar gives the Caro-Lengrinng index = 127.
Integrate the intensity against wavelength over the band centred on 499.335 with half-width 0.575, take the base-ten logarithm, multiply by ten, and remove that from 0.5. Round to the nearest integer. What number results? -12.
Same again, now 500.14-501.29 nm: -11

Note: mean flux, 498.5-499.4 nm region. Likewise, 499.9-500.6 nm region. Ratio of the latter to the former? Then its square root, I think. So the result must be 0.948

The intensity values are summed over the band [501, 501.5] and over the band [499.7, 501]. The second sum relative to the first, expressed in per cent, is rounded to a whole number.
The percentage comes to 321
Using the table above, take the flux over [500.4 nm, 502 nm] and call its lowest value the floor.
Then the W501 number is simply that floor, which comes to 12.2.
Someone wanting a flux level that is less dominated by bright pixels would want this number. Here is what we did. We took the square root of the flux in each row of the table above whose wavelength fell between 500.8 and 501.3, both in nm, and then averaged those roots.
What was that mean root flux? 3.5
